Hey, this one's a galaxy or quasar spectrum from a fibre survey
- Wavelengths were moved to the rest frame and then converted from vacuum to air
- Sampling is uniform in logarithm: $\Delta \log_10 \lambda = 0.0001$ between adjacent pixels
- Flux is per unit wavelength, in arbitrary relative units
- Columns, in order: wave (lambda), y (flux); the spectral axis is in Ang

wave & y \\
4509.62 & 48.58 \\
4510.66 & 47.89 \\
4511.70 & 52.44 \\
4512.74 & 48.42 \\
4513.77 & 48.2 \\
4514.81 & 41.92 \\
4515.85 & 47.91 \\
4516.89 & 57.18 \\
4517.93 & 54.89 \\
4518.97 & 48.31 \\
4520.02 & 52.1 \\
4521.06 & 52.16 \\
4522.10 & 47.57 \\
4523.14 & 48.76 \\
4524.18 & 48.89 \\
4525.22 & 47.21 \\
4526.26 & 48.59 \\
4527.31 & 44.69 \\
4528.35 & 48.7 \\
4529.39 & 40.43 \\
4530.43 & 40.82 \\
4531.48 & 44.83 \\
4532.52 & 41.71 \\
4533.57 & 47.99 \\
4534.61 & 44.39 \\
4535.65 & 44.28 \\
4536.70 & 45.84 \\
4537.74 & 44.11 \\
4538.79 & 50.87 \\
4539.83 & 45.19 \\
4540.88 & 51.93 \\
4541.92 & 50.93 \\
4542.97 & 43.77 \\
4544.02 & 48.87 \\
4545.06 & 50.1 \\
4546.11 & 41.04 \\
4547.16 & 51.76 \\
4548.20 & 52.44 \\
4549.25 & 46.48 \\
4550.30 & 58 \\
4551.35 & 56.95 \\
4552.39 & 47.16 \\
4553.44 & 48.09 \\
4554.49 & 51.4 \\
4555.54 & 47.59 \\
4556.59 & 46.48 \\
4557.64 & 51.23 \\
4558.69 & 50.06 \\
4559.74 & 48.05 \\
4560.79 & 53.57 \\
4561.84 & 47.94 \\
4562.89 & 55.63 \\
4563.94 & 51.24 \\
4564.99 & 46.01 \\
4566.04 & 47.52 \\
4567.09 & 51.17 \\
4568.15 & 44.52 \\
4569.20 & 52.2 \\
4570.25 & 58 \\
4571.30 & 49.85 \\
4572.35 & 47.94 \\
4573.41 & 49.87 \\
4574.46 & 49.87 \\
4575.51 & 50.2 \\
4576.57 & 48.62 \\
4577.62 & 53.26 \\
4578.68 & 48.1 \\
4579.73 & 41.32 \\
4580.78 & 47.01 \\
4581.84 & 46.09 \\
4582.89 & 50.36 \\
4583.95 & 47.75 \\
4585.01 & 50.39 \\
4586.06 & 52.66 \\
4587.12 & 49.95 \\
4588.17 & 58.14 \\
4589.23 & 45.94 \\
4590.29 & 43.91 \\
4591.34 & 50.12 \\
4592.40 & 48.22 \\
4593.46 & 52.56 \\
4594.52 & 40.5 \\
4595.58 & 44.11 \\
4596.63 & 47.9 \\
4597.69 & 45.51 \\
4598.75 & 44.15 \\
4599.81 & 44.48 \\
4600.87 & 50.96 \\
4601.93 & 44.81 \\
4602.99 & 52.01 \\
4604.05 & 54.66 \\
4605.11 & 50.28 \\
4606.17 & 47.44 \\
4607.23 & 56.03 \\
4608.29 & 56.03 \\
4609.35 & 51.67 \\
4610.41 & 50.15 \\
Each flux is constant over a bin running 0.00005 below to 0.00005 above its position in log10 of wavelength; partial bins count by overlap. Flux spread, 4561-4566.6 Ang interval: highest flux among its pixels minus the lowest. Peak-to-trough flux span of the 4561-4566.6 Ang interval 10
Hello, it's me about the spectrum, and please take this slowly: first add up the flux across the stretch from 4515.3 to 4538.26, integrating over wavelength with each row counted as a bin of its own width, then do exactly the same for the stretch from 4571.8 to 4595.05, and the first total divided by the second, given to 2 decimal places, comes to 0.96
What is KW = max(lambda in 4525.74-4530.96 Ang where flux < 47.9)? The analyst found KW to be 4530.43 Ang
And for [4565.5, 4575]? 4568.15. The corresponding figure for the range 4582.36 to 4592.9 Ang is 4590.29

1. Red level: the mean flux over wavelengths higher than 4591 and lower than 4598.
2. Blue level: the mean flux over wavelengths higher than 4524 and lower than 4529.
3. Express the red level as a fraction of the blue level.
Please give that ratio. 0.99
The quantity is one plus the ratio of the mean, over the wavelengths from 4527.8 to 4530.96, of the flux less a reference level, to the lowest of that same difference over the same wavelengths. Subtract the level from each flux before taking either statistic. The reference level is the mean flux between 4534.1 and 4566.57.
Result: 1.7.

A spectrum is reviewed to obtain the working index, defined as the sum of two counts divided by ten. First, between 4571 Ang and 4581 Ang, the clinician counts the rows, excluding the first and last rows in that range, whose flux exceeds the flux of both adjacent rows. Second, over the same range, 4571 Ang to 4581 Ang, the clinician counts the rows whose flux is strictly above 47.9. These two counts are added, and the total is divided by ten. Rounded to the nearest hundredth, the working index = 1.00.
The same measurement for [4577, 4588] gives 0.90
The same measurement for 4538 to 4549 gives 0.90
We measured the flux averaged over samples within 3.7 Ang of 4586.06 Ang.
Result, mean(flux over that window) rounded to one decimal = 50.7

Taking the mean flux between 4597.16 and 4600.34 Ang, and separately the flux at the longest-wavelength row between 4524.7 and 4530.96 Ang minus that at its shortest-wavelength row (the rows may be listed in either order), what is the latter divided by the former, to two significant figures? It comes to -0.14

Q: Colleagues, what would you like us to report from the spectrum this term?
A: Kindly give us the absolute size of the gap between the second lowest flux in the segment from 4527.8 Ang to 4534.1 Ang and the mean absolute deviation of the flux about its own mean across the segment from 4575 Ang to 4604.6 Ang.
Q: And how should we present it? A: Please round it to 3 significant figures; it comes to 37.6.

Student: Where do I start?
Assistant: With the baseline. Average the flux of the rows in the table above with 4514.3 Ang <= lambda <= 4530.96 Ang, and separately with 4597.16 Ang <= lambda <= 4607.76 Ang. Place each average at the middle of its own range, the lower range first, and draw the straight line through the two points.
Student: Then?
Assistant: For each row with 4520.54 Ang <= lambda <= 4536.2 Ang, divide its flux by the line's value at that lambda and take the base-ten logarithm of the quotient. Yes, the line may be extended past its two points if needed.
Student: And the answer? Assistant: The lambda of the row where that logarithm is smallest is 4529.39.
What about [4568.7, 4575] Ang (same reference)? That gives 4572.35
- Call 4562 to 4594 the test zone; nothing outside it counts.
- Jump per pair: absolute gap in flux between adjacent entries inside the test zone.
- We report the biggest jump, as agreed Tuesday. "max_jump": 12.2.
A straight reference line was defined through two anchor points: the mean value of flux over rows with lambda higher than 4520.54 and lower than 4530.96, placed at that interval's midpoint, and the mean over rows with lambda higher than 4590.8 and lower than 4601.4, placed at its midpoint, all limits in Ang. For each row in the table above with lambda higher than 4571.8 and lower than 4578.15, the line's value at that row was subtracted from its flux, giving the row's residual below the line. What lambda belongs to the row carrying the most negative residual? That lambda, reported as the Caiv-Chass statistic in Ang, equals 4572.35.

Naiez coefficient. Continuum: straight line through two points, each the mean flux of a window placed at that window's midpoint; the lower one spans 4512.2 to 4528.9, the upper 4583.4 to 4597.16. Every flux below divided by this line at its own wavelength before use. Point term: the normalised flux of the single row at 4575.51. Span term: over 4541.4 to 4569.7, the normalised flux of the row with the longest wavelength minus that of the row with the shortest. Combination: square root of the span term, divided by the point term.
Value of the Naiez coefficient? 0.17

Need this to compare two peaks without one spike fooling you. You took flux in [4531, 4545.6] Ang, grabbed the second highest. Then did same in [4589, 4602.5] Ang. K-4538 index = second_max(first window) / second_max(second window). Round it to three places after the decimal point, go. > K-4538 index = 0.999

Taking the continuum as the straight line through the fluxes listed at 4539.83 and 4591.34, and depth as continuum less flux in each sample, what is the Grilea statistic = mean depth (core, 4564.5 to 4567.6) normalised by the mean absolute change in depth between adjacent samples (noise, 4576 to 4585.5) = -0.13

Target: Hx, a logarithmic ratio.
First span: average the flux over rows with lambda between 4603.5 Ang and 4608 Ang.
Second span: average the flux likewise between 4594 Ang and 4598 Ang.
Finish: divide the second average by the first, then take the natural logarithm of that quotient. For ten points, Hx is -0.16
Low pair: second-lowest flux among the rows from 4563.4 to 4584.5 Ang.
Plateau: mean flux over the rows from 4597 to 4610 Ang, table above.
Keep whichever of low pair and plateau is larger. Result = 49.8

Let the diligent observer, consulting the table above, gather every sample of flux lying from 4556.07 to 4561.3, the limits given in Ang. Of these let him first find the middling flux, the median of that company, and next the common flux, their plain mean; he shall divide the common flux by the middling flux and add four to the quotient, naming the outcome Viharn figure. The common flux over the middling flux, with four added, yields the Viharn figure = 5.00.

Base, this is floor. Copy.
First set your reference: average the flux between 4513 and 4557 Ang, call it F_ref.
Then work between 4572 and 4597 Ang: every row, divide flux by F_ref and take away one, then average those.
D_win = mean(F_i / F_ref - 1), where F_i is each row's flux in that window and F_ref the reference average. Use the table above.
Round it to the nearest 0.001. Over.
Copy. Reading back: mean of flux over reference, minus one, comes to 0.009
